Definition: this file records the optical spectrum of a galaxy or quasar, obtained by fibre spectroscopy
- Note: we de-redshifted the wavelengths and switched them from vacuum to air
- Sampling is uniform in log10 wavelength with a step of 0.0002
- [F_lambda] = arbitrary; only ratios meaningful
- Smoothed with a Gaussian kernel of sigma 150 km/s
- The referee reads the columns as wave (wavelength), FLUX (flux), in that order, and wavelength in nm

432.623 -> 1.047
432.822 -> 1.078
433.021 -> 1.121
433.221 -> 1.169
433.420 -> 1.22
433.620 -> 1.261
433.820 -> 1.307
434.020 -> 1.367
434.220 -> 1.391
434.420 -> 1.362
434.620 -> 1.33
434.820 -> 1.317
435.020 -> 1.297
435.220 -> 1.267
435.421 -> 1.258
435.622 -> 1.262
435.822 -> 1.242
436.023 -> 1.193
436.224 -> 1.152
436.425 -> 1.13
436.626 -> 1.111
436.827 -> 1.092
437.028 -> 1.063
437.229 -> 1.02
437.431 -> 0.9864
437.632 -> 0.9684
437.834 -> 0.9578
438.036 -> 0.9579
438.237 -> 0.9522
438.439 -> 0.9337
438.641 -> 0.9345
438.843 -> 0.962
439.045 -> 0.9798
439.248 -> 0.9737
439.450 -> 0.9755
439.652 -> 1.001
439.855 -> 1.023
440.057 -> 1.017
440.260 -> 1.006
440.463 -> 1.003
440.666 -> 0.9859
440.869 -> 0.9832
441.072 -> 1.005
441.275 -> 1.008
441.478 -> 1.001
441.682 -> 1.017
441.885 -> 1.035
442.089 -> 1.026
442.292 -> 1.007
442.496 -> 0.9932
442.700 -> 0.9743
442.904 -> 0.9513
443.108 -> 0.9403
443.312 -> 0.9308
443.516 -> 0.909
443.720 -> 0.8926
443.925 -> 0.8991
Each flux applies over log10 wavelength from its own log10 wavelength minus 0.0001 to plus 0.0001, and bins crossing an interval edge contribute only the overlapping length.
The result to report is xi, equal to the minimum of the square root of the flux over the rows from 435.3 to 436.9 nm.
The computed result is 1.04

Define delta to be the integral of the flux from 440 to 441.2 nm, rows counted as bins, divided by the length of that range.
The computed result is 1.00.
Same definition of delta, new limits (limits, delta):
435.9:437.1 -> 1.13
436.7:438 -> 1.01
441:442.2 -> 1.02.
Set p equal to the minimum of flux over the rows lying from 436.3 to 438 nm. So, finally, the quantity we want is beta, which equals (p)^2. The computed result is 0.92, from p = 0.9578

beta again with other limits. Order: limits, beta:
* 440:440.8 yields 0.97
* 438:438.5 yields 0.87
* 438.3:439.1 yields 0.87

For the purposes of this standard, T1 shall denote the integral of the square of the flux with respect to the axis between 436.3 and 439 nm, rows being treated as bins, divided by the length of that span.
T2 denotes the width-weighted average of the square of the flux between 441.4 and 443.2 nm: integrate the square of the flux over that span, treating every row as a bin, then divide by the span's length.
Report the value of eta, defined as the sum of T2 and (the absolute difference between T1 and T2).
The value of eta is 1.0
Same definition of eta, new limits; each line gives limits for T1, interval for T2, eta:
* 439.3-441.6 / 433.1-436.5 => 2.2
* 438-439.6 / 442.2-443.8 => 0.9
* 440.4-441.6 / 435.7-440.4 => 1.1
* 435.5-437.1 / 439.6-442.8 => 1.3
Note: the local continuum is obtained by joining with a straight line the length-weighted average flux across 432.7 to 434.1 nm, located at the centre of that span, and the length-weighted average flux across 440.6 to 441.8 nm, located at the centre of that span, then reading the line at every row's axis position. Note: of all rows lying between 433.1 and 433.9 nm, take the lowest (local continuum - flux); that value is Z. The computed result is -0.106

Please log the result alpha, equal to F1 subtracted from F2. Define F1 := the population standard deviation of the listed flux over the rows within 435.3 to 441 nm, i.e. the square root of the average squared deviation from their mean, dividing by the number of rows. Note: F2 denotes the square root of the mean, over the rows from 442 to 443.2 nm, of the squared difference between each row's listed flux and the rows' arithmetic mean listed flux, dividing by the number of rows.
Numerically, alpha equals -0.07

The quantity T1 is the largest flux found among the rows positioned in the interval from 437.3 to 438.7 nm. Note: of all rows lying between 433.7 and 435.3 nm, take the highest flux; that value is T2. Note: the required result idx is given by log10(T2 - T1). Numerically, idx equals -0.4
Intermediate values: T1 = 0.9864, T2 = 1.391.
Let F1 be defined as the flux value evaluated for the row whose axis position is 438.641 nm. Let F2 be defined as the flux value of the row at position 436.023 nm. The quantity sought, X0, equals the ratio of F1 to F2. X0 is 0.78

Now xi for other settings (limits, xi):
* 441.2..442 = 1.00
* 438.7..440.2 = 0.98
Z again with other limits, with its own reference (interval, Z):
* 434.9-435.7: -0.128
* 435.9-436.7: -0.051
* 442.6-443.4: -0.014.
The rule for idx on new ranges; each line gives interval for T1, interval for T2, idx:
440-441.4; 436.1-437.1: -0.9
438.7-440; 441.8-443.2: -1.9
